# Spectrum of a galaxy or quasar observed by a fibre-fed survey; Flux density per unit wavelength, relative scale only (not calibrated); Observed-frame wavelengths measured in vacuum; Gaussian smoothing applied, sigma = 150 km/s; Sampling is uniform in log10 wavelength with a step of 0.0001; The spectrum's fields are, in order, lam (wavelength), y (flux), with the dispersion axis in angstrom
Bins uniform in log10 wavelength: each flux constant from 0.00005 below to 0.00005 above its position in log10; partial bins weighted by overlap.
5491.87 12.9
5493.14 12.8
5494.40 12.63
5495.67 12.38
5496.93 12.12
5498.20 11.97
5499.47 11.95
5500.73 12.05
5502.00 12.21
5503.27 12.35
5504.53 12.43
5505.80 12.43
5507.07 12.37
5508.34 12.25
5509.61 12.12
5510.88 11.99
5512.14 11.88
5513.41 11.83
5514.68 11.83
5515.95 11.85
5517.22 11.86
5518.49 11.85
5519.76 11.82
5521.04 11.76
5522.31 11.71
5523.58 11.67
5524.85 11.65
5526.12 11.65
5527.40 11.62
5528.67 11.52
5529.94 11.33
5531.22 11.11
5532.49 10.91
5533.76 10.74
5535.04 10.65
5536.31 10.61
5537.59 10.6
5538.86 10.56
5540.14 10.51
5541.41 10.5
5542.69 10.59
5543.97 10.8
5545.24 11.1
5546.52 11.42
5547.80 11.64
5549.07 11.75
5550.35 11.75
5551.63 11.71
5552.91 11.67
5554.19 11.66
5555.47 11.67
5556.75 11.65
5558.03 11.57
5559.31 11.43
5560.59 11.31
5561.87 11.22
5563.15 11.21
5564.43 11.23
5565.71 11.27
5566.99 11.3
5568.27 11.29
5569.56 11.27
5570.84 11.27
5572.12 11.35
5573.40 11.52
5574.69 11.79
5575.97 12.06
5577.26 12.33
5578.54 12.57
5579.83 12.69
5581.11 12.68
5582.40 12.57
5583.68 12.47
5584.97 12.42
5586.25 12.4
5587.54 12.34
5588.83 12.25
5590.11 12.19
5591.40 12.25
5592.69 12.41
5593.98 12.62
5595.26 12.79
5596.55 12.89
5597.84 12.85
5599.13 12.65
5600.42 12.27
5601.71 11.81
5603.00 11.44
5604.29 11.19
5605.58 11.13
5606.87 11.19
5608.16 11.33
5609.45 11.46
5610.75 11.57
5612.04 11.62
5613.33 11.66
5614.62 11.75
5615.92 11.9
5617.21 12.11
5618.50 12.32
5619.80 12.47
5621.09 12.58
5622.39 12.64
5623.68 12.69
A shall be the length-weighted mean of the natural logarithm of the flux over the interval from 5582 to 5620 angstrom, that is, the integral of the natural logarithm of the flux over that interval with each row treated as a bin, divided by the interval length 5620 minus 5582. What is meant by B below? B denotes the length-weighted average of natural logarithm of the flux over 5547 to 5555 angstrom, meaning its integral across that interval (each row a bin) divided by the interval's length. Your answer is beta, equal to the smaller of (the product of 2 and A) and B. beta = 2.46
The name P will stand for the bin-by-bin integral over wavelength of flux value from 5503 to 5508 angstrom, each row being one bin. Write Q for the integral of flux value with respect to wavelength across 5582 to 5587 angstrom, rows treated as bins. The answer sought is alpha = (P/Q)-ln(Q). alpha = -3.14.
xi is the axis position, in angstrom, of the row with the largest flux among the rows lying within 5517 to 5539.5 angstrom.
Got 5517.22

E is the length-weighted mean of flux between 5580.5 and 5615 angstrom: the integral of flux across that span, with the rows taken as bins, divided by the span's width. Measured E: 12.1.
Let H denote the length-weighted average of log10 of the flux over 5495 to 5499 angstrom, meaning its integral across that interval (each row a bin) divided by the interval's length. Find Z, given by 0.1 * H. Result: 0.1083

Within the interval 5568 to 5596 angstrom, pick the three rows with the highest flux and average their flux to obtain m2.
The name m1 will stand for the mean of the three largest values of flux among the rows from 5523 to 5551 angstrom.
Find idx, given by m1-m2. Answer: -1.0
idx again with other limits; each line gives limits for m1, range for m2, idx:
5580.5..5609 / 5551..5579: 0.5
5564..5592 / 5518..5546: 0.8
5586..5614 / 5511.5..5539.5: 1.0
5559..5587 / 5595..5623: -0.2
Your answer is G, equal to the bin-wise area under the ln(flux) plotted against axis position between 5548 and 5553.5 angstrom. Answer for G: 13.5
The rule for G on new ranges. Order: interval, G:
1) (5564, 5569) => 12.1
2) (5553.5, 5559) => 13.5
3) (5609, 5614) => 12.2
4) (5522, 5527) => 12.3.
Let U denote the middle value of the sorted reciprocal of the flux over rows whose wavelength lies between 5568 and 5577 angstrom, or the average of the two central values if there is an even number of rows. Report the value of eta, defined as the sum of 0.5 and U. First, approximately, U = 0.0881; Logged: 0.588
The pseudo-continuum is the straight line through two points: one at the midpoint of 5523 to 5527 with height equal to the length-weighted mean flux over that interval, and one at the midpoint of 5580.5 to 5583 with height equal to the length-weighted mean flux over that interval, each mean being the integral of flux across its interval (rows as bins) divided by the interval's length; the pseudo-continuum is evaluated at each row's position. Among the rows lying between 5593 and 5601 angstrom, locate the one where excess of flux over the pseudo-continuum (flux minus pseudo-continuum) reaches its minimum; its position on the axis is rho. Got 5600.42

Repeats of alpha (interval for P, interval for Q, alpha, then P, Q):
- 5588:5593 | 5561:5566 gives -2.94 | 61.3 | 56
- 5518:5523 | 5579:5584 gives -3.21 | 58.9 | 63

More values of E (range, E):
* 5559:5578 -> 11.5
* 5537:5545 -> 10.6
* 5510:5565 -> 11.4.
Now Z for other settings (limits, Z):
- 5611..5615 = 0.1069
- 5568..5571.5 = 0.1051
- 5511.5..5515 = 0.1076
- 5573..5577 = 0.1072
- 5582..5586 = 0.1098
